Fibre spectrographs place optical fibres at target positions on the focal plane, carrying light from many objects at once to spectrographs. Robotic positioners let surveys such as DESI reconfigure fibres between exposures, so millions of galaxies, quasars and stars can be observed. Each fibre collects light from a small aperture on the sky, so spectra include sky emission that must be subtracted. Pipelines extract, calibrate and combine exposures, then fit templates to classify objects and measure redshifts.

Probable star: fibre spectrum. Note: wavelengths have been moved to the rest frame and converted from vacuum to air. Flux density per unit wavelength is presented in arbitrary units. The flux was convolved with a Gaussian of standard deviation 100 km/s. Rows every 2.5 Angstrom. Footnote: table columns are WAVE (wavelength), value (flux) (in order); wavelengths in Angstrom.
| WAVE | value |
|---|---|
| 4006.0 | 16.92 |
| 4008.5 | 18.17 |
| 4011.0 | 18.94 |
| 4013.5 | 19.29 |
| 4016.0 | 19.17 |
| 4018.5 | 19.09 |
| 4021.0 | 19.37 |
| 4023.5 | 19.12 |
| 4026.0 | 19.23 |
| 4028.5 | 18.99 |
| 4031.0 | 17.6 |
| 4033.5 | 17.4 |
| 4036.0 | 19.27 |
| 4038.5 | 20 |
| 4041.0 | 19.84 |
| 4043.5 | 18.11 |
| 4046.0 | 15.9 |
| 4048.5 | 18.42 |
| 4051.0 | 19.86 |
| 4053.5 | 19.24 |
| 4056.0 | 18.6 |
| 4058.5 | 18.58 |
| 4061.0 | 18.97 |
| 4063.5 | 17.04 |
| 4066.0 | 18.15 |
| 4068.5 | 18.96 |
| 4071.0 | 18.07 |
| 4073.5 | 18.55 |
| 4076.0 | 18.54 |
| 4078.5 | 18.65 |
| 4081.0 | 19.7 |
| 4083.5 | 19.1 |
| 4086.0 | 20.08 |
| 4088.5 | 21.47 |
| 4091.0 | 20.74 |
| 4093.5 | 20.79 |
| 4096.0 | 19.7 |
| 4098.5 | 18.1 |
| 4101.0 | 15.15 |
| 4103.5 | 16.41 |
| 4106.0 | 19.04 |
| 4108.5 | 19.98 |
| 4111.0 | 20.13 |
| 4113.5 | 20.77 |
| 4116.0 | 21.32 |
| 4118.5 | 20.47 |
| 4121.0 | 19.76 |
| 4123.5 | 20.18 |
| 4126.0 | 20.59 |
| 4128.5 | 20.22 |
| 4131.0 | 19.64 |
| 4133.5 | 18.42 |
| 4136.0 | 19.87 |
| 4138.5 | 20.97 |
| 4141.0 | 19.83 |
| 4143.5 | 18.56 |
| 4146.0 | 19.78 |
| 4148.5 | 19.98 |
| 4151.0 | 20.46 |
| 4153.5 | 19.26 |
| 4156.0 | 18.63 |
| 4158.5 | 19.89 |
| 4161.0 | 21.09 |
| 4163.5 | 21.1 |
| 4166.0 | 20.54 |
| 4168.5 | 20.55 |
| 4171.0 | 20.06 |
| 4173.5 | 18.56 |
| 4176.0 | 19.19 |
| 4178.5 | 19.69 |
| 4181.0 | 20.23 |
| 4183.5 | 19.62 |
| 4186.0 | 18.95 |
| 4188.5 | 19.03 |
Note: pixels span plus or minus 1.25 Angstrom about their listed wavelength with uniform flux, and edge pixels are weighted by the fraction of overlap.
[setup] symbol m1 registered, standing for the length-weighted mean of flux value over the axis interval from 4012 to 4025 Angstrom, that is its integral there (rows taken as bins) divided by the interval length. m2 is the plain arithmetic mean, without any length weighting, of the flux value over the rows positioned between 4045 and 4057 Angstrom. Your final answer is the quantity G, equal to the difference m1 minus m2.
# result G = 0.8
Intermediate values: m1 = 19.2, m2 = 18.4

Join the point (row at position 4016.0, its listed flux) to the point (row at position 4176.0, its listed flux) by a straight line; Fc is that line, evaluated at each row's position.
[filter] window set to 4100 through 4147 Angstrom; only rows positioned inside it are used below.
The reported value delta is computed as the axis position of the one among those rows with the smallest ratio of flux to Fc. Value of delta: 4101.0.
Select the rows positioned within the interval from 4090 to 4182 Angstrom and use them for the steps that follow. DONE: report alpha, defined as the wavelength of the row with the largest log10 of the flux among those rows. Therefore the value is 4116.0 Angstrom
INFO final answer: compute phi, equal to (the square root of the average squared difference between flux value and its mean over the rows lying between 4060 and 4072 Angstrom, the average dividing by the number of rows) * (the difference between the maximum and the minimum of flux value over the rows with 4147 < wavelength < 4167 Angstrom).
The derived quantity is 1.76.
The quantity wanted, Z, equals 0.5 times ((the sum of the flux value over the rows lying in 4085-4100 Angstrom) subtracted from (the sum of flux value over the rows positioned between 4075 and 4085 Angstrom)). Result -22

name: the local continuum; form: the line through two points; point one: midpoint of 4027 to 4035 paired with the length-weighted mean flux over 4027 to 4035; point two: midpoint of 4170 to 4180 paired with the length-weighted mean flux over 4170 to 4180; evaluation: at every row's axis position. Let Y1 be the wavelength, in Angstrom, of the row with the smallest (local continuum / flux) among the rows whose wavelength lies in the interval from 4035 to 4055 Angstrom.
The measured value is 4038.5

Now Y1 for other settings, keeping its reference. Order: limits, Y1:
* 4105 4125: 4116.0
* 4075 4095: 4088.5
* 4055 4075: 4061.0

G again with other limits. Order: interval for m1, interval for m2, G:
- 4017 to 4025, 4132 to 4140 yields -0.6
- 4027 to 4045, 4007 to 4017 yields -0.2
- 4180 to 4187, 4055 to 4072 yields 1.3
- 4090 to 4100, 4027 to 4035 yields 1.7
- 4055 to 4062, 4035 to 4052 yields -0.1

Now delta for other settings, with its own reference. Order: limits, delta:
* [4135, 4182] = 4173.5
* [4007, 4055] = 4046.0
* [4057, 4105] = 4101.0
